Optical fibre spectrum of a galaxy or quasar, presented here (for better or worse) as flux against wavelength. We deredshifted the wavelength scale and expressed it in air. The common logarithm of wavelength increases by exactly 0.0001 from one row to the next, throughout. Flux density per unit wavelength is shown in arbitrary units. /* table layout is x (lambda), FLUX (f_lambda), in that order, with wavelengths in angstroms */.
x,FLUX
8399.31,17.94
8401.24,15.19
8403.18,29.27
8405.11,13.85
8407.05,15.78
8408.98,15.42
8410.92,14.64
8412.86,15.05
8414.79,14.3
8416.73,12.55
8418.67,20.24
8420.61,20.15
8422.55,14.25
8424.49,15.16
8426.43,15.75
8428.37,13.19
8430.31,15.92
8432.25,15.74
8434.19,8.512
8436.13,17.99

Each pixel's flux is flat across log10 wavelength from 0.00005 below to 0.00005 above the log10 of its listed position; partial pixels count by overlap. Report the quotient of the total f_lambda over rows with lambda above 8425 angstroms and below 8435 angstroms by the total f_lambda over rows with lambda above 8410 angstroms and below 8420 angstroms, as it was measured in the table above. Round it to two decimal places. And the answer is 0.90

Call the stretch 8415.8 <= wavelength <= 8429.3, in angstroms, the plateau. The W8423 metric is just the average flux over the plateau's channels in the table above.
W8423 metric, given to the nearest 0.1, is 15.9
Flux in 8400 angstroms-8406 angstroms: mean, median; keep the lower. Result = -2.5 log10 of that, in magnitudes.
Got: -2.954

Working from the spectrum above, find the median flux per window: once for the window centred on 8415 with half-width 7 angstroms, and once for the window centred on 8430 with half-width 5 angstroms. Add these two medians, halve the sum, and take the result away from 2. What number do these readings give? -13.4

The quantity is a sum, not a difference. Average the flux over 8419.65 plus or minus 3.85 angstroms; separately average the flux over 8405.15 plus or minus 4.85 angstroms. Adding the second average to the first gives 34.7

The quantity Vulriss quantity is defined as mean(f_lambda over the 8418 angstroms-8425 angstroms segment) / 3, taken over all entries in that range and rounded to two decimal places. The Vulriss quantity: 5.82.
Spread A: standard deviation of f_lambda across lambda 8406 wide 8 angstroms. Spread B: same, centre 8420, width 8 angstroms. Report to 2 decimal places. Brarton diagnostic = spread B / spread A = 0.56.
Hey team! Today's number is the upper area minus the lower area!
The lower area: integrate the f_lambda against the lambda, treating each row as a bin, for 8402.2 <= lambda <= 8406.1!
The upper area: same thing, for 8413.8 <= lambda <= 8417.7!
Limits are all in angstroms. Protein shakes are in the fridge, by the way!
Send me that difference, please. -31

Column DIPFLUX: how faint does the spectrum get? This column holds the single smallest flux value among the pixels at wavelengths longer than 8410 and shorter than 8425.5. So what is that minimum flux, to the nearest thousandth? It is 12.550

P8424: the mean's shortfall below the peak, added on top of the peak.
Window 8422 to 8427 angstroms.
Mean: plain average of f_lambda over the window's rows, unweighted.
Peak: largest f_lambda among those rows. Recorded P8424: 16.4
